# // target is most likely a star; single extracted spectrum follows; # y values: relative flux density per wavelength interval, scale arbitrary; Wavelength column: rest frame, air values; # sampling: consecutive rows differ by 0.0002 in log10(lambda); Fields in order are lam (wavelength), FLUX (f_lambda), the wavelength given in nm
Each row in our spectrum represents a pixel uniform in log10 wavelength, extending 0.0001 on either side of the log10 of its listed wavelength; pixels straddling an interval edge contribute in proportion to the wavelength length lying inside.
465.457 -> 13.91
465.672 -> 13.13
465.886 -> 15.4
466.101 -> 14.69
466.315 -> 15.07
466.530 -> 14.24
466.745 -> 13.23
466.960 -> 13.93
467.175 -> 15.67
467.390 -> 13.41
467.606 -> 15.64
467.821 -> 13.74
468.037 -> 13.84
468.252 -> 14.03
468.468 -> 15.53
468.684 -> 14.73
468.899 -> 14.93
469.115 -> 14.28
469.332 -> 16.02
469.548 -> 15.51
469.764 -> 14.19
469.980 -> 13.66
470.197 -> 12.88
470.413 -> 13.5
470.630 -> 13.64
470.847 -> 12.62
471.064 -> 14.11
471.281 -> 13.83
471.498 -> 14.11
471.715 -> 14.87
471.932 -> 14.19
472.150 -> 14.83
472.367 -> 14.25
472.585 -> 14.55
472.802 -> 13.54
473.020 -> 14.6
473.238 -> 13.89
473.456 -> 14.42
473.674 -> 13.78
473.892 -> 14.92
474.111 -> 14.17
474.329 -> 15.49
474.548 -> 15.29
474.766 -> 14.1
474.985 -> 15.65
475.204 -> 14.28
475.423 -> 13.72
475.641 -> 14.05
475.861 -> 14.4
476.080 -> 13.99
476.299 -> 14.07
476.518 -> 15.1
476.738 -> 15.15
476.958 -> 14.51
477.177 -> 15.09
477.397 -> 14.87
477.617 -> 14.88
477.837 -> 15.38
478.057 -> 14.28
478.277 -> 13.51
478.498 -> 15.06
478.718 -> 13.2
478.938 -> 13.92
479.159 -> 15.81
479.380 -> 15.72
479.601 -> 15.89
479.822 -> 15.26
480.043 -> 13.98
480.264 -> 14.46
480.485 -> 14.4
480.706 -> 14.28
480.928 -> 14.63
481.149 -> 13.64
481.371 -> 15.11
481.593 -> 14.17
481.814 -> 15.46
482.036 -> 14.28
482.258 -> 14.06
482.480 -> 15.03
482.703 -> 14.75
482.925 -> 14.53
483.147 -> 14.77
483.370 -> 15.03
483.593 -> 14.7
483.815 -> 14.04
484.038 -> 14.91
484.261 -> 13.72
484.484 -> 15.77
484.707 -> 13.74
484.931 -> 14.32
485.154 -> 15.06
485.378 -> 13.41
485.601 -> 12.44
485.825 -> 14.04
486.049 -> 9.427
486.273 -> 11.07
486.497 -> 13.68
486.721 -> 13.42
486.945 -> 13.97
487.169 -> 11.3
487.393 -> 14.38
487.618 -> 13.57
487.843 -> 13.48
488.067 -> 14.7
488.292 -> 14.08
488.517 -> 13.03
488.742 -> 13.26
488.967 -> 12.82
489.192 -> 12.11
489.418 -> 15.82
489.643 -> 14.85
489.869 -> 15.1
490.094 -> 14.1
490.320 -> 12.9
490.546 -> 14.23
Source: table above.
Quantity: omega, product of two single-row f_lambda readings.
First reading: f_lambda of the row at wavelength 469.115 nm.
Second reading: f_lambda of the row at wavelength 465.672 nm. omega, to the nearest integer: 187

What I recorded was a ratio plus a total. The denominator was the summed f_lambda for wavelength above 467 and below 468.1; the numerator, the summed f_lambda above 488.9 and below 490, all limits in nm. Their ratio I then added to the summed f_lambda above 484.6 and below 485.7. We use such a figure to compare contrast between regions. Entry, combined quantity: 69.9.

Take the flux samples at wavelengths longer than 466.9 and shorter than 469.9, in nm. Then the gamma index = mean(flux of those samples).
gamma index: 14.68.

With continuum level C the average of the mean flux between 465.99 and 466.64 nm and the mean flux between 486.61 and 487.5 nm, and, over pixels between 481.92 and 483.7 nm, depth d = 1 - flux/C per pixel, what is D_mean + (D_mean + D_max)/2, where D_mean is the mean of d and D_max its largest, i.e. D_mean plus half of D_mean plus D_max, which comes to -0.08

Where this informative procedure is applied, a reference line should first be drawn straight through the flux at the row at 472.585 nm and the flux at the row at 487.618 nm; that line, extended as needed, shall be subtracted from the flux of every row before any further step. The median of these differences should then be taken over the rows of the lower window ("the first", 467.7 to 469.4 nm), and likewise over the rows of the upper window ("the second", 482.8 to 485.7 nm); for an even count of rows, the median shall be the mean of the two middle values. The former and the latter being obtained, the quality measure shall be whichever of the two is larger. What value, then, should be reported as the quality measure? 0.7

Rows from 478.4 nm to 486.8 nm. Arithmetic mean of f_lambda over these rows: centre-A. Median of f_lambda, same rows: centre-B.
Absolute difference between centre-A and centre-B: 0.12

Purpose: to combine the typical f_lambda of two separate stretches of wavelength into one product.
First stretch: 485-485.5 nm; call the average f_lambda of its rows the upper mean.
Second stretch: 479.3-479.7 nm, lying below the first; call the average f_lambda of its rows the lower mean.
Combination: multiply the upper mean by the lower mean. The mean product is 225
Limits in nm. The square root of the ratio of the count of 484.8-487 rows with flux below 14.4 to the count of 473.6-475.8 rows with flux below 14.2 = 1.3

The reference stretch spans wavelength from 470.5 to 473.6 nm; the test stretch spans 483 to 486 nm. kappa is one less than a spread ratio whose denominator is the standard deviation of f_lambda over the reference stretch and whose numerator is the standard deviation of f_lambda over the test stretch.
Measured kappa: 0.5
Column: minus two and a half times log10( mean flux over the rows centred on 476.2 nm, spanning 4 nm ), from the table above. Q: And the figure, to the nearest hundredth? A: -2.92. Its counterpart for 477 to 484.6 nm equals -2.92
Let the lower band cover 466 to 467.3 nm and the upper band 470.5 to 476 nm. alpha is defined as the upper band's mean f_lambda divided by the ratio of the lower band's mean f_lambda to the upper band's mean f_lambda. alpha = 14.11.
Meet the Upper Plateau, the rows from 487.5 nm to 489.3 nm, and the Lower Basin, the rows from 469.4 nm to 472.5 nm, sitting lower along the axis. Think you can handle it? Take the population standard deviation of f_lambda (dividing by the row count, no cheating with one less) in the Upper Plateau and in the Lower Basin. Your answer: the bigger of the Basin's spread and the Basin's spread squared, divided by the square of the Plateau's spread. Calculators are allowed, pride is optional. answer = 1.4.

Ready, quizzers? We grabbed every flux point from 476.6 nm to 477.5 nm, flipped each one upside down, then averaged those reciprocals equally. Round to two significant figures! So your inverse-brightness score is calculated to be 0.067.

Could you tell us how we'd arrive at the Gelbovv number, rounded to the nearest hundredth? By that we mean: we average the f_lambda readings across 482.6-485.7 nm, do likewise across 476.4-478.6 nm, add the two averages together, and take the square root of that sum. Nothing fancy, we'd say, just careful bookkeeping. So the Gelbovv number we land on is 5.40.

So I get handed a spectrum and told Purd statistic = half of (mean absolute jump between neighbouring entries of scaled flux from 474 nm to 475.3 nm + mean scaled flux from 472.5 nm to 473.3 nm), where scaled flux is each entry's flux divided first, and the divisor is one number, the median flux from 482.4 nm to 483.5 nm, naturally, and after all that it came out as 0.517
